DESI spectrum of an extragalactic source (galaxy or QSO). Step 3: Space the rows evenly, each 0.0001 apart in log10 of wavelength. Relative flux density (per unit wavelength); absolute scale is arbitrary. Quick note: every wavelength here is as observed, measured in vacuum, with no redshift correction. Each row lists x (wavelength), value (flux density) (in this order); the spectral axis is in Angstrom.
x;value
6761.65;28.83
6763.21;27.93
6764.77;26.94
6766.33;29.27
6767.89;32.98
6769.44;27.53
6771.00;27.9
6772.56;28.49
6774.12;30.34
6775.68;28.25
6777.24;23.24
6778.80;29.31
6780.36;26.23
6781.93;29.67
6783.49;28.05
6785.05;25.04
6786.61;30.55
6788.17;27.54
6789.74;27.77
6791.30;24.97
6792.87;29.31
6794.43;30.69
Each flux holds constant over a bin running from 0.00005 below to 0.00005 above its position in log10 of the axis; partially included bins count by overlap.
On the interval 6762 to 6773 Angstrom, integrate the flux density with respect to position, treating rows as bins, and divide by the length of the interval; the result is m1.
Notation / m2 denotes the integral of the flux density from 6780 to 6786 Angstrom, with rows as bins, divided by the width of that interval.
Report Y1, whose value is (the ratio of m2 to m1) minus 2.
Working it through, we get -1.05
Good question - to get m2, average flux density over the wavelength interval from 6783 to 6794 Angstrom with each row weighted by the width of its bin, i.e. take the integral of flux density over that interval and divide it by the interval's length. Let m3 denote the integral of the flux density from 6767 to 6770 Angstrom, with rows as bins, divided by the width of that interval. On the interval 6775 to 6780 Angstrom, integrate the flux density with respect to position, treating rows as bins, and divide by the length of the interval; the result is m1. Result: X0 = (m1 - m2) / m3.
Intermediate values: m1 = 26.9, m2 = 27.7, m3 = 30.5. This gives -0.03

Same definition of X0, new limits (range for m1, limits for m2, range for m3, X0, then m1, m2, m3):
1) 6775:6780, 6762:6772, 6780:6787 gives -0.07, 26.9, 28.7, 27.9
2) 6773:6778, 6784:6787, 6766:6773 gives 0.00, 27.4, 27.5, 29.3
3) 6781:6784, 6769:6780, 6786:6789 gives 0.03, 28.7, 27.8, 28.9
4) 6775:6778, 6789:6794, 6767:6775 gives -0.06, 25.7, 27.6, 29.4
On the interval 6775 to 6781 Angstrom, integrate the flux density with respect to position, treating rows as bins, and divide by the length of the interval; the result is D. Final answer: 26.8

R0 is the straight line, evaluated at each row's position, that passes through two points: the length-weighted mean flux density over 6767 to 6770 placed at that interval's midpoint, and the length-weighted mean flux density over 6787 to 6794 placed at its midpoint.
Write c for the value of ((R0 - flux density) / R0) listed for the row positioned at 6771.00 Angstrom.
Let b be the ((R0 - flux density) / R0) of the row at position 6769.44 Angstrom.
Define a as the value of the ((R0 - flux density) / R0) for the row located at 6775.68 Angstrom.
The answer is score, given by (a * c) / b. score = 0.036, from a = 0.05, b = 0.09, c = 0.08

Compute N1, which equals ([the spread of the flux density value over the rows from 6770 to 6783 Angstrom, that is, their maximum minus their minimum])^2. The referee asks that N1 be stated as 50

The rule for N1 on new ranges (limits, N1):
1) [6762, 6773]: 36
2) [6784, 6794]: 31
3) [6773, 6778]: 50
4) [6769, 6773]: 1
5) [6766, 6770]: 30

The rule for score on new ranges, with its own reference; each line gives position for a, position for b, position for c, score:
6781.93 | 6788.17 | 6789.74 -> -0.004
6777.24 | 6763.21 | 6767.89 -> -0.160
